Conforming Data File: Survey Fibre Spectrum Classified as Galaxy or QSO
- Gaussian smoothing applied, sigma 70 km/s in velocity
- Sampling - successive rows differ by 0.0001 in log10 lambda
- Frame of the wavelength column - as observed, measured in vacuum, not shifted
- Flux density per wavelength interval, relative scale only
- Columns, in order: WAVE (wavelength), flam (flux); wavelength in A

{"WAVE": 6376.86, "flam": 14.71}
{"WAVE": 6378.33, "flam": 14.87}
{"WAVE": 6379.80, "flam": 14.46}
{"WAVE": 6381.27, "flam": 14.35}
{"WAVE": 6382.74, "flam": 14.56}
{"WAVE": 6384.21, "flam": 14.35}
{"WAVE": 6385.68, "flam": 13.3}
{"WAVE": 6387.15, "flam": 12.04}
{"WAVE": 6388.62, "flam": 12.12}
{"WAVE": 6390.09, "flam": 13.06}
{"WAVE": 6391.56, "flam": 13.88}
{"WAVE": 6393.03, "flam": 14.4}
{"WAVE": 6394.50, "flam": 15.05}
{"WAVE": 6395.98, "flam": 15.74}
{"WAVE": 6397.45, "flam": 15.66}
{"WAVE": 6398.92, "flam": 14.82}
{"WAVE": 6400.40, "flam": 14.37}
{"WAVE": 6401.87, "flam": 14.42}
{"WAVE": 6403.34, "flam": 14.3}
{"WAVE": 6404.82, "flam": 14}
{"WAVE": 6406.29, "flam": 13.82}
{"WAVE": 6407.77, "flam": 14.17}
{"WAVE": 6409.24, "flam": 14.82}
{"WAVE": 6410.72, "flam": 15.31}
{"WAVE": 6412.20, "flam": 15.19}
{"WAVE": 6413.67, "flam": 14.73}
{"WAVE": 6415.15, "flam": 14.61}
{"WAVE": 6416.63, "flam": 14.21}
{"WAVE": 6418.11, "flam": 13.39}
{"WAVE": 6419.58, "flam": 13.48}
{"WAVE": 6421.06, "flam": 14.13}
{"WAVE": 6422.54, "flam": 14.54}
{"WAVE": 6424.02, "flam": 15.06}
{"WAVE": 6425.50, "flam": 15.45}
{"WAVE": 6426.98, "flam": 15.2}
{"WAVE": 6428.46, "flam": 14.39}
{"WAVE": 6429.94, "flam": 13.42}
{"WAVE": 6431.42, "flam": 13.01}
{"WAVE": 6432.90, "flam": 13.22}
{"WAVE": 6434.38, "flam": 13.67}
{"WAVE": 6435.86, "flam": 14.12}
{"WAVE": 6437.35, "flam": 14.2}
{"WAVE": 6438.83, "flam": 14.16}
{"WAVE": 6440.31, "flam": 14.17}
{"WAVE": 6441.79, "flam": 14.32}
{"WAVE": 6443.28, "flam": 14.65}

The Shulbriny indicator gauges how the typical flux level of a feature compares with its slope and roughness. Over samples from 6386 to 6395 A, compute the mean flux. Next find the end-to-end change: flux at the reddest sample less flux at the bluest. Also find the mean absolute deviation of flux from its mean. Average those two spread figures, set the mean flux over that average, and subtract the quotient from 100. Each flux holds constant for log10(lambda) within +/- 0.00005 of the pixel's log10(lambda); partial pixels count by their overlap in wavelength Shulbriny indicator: 93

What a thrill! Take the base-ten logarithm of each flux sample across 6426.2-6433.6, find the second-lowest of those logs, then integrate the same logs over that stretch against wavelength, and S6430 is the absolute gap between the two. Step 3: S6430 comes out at 7.32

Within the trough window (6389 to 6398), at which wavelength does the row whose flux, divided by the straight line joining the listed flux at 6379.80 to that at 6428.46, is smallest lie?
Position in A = 6390.09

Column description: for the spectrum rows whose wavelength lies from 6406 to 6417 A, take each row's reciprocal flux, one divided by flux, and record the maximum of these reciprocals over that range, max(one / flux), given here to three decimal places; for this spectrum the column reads 0.072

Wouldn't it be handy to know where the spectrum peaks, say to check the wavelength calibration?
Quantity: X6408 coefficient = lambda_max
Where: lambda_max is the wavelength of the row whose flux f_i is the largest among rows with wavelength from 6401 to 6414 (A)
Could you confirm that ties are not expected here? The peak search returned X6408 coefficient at 6410.72 A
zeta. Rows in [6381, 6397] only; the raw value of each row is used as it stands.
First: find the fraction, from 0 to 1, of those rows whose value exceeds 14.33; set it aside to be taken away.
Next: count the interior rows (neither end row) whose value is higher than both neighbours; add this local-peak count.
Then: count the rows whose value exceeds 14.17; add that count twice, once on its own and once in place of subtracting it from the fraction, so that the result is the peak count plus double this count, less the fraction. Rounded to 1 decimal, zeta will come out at 12.5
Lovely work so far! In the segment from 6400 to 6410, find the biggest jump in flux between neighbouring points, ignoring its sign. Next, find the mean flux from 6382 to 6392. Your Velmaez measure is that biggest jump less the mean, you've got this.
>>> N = -12.7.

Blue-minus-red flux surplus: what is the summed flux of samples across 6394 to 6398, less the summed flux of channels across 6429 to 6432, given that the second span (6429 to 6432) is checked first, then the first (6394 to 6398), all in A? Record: 20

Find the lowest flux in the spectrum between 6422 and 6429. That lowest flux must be 14.39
